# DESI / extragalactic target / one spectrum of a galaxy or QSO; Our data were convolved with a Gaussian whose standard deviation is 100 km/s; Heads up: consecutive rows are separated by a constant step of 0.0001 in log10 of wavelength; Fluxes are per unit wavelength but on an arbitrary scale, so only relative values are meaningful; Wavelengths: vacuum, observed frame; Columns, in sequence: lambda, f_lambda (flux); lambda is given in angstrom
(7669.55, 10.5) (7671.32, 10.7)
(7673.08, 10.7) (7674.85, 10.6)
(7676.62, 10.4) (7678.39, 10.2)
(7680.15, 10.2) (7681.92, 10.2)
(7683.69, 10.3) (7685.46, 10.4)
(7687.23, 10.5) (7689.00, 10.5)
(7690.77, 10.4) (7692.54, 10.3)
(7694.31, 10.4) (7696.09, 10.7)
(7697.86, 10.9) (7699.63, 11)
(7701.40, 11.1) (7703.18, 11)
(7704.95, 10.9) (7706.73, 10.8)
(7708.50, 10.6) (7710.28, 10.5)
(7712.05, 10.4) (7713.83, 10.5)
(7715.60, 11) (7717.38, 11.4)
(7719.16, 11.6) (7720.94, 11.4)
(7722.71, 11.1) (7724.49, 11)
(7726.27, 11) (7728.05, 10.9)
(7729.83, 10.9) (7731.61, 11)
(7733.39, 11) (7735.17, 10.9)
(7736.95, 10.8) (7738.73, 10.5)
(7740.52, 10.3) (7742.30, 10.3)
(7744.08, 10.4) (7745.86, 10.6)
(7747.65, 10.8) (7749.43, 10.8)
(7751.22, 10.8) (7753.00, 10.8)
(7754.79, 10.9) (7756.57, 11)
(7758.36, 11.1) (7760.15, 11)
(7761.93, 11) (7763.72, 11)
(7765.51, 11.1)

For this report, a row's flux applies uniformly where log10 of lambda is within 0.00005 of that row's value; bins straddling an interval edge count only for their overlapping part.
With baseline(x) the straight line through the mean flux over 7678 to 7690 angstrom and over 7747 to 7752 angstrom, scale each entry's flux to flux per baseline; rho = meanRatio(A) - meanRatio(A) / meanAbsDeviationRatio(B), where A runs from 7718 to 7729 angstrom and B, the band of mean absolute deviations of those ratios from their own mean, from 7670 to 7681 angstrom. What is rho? -48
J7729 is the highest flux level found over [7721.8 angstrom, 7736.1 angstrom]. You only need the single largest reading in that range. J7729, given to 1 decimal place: 11.1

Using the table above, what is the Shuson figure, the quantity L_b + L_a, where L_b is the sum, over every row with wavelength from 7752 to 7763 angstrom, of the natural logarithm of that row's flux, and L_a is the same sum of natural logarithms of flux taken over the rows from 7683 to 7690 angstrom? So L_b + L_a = 24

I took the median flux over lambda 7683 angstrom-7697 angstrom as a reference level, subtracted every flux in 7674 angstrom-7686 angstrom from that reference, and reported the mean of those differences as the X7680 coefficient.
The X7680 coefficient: 0.07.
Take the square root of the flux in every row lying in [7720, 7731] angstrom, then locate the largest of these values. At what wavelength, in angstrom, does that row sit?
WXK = 7720.94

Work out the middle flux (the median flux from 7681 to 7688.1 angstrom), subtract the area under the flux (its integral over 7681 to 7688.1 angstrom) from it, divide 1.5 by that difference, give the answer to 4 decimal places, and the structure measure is -0.0238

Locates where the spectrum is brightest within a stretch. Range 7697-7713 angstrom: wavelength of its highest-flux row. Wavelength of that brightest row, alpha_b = 7701.40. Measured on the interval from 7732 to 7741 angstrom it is 7733.39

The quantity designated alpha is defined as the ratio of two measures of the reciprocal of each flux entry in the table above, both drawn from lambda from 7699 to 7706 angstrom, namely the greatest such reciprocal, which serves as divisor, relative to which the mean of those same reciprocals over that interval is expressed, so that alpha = 0.991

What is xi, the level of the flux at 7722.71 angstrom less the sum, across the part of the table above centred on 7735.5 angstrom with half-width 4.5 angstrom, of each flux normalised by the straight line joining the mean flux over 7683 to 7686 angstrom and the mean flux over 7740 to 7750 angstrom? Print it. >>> 5.9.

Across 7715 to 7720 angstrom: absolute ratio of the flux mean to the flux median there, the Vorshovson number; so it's 0.994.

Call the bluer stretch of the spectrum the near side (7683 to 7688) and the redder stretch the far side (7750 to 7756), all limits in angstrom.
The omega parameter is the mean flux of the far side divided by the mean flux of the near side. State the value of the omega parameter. 1.04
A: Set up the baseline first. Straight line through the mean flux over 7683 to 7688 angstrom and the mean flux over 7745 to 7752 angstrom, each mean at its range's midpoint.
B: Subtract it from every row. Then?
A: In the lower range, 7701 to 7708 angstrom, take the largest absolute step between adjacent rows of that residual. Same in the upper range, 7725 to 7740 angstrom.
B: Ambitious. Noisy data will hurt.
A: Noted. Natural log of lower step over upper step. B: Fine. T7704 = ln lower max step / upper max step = -1.0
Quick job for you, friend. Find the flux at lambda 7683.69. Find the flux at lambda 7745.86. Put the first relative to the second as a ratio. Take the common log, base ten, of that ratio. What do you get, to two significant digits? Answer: -0.012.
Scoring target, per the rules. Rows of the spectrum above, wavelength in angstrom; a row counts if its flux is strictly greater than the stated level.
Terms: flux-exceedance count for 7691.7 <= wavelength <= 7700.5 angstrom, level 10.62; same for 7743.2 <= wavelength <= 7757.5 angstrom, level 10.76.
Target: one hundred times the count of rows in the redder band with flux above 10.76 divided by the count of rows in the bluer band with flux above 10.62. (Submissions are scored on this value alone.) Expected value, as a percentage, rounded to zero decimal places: 200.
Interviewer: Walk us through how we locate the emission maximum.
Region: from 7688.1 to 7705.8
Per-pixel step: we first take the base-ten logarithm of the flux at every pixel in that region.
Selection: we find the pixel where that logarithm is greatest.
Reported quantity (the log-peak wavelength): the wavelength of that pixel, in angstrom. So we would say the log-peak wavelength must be 7701.40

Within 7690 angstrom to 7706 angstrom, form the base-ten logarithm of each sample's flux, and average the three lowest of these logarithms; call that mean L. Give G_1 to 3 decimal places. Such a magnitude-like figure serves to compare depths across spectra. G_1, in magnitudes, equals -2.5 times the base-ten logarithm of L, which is -0.017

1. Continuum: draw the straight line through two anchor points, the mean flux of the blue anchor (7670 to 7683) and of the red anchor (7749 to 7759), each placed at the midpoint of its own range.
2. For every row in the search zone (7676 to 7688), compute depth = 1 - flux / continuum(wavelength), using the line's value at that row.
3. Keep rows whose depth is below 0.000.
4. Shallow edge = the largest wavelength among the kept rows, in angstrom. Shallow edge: 7687.23 angstrom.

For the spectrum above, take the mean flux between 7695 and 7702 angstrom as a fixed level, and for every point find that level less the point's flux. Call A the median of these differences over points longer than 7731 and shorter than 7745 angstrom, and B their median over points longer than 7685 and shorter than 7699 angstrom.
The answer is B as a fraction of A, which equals 2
